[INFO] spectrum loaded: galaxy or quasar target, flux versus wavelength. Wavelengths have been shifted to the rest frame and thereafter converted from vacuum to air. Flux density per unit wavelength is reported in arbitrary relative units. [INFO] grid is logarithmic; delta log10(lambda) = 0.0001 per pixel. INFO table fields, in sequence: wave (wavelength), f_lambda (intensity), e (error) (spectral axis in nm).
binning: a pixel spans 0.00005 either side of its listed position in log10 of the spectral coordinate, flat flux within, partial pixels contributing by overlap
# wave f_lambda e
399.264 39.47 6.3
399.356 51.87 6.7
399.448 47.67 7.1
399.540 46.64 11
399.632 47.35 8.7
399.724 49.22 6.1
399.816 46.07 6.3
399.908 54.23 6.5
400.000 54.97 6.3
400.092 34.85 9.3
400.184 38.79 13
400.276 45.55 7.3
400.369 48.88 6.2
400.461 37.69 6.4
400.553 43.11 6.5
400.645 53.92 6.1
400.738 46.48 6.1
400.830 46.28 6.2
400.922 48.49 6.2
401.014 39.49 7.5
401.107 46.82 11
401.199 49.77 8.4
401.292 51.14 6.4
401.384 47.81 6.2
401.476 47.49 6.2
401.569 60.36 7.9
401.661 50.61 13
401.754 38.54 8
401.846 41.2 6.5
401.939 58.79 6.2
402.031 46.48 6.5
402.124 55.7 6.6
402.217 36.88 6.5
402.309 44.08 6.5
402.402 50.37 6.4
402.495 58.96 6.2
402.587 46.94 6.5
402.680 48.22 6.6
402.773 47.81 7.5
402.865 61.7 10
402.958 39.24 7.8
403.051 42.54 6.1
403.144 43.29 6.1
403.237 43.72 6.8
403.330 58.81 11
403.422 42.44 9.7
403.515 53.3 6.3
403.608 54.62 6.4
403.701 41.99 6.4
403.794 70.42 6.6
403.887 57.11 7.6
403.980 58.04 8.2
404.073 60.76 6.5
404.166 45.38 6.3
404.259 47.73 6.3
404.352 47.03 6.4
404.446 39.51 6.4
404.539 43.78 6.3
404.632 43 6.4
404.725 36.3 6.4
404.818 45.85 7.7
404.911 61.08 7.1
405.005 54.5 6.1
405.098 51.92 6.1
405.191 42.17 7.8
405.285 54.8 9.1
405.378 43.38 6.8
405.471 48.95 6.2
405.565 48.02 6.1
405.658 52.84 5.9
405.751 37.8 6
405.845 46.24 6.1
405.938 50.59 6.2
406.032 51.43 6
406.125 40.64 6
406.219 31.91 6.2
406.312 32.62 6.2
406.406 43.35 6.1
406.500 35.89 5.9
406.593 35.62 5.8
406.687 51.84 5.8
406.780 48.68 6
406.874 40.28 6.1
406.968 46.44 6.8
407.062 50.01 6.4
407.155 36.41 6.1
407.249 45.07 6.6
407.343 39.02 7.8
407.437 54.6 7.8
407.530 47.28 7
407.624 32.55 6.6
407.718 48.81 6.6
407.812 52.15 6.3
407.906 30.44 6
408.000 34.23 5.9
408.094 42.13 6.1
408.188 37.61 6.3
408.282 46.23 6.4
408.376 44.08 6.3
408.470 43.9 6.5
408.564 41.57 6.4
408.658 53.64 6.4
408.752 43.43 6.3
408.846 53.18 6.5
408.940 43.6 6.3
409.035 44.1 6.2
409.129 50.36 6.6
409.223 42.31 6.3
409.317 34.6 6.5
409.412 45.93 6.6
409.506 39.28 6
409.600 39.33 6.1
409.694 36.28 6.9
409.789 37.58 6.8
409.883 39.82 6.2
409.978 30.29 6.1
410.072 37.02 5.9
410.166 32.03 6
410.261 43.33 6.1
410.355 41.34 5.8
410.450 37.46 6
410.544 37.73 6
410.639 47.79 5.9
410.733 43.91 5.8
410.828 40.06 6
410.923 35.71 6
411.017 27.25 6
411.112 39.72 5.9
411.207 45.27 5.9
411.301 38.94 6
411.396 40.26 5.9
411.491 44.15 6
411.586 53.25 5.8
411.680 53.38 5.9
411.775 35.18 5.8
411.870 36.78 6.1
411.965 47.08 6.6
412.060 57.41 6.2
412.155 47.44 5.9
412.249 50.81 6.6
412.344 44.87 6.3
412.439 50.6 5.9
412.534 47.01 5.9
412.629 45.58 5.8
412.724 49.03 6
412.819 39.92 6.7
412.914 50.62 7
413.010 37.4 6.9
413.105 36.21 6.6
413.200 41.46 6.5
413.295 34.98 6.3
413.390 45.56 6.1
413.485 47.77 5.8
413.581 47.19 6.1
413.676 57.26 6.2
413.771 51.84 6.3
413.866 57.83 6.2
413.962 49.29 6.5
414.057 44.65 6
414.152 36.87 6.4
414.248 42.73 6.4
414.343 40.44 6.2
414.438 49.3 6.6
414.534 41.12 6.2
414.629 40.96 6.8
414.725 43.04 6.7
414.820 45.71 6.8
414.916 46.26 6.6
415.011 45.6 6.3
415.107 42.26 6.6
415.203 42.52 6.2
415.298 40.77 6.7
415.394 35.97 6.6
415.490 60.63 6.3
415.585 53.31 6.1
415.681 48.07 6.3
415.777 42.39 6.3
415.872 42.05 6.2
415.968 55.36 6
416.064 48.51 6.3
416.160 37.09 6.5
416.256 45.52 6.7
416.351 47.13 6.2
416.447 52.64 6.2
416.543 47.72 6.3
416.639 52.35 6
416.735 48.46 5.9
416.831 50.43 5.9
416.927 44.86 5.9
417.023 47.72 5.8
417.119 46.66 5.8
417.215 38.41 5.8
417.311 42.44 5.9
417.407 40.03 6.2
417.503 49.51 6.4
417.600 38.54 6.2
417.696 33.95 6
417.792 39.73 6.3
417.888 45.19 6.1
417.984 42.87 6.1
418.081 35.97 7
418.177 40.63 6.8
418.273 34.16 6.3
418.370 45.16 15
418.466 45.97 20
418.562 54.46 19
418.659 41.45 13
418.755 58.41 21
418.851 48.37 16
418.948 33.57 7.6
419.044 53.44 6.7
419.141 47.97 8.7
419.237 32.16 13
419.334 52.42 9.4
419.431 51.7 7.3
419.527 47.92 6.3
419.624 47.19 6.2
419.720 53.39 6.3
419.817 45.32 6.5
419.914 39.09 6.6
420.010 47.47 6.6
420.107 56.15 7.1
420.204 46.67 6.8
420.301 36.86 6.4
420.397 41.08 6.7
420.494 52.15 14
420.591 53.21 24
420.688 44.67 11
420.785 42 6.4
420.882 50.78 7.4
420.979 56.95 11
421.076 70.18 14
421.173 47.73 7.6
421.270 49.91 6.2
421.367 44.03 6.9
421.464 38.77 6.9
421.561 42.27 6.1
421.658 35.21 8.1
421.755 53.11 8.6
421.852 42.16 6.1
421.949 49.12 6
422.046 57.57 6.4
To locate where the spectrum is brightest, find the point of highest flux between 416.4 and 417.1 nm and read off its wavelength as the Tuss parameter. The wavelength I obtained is 416.447 nm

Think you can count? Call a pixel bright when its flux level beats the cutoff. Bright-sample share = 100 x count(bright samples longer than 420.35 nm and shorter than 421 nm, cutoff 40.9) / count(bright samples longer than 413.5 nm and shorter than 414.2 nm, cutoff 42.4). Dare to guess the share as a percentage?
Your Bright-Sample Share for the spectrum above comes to 117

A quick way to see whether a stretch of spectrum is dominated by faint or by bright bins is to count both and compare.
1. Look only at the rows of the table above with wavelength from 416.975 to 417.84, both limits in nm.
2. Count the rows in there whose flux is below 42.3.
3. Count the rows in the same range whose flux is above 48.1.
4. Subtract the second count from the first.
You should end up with 4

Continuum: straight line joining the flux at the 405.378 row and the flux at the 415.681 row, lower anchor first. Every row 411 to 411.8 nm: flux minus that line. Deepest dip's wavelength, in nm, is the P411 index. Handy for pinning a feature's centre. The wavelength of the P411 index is 411.017 nm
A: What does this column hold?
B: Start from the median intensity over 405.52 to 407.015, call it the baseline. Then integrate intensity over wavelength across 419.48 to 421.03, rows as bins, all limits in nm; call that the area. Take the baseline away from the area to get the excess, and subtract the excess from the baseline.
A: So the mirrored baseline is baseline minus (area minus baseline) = 16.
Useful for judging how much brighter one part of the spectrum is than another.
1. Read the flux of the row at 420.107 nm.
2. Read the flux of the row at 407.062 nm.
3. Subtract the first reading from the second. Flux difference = -6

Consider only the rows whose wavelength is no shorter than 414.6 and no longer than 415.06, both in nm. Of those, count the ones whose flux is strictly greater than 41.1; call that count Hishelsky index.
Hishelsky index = 4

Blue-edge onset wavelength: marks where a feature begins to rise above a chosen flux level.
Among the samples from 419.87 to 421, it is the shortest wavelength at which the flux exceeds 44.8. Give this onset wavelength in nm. 420.010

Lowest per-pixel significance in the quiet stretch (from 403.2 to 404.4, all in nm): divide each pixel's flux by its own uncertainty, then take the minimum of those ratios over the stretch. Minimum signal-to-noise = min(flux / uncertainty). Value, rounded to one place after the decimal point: 4.4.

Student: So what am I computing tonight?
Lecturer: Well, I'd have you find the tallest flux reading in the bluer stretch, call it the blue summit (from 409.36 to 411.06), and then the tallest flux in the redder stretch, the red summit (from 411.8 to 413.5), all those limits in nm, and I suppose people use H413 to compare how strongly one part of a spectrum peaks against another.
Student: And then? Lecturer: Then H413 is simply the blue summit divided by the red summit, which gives 0.83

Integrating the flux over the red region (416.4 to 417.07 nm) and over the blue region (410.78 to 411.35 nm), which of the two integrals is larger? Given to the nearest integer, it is 33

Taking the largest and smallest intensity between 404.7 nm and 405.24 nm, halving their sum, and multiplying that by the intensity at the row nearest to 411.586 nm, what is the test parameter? 2593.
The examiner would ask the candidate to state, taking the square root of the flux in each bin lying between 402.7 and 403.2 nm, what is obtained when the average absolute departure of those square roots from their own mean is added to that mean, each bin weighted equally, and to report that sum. 7.27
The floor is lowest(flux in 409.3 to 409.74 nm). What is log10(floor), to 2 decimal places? 1.54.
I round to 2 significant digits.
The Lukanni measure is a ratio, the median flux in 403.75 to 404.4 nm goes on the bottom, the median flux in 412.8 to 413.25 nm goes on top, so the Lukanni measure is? 0.70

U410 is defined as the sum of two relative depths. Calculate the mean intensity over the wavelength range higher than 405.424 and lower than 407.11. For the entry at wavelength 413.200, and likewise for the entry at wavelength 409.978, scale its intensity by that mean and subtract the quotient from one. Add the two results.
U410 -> 0.37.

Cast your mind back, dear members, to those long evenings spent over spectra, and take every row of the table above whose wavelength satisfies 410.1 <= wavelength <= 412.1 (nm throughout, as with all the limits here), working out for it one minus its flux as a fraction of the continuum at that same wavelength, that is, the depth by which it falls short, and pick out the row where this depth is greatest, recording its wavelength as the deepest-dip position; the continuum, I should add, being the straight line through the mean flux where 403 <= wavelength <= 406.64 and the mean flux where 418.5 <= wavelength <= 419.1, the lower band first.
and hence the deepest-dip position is 411.017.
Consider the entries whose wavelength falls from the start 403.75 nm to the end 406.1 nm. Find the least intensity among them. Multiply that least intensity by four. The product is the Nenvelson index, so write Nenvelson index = 145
